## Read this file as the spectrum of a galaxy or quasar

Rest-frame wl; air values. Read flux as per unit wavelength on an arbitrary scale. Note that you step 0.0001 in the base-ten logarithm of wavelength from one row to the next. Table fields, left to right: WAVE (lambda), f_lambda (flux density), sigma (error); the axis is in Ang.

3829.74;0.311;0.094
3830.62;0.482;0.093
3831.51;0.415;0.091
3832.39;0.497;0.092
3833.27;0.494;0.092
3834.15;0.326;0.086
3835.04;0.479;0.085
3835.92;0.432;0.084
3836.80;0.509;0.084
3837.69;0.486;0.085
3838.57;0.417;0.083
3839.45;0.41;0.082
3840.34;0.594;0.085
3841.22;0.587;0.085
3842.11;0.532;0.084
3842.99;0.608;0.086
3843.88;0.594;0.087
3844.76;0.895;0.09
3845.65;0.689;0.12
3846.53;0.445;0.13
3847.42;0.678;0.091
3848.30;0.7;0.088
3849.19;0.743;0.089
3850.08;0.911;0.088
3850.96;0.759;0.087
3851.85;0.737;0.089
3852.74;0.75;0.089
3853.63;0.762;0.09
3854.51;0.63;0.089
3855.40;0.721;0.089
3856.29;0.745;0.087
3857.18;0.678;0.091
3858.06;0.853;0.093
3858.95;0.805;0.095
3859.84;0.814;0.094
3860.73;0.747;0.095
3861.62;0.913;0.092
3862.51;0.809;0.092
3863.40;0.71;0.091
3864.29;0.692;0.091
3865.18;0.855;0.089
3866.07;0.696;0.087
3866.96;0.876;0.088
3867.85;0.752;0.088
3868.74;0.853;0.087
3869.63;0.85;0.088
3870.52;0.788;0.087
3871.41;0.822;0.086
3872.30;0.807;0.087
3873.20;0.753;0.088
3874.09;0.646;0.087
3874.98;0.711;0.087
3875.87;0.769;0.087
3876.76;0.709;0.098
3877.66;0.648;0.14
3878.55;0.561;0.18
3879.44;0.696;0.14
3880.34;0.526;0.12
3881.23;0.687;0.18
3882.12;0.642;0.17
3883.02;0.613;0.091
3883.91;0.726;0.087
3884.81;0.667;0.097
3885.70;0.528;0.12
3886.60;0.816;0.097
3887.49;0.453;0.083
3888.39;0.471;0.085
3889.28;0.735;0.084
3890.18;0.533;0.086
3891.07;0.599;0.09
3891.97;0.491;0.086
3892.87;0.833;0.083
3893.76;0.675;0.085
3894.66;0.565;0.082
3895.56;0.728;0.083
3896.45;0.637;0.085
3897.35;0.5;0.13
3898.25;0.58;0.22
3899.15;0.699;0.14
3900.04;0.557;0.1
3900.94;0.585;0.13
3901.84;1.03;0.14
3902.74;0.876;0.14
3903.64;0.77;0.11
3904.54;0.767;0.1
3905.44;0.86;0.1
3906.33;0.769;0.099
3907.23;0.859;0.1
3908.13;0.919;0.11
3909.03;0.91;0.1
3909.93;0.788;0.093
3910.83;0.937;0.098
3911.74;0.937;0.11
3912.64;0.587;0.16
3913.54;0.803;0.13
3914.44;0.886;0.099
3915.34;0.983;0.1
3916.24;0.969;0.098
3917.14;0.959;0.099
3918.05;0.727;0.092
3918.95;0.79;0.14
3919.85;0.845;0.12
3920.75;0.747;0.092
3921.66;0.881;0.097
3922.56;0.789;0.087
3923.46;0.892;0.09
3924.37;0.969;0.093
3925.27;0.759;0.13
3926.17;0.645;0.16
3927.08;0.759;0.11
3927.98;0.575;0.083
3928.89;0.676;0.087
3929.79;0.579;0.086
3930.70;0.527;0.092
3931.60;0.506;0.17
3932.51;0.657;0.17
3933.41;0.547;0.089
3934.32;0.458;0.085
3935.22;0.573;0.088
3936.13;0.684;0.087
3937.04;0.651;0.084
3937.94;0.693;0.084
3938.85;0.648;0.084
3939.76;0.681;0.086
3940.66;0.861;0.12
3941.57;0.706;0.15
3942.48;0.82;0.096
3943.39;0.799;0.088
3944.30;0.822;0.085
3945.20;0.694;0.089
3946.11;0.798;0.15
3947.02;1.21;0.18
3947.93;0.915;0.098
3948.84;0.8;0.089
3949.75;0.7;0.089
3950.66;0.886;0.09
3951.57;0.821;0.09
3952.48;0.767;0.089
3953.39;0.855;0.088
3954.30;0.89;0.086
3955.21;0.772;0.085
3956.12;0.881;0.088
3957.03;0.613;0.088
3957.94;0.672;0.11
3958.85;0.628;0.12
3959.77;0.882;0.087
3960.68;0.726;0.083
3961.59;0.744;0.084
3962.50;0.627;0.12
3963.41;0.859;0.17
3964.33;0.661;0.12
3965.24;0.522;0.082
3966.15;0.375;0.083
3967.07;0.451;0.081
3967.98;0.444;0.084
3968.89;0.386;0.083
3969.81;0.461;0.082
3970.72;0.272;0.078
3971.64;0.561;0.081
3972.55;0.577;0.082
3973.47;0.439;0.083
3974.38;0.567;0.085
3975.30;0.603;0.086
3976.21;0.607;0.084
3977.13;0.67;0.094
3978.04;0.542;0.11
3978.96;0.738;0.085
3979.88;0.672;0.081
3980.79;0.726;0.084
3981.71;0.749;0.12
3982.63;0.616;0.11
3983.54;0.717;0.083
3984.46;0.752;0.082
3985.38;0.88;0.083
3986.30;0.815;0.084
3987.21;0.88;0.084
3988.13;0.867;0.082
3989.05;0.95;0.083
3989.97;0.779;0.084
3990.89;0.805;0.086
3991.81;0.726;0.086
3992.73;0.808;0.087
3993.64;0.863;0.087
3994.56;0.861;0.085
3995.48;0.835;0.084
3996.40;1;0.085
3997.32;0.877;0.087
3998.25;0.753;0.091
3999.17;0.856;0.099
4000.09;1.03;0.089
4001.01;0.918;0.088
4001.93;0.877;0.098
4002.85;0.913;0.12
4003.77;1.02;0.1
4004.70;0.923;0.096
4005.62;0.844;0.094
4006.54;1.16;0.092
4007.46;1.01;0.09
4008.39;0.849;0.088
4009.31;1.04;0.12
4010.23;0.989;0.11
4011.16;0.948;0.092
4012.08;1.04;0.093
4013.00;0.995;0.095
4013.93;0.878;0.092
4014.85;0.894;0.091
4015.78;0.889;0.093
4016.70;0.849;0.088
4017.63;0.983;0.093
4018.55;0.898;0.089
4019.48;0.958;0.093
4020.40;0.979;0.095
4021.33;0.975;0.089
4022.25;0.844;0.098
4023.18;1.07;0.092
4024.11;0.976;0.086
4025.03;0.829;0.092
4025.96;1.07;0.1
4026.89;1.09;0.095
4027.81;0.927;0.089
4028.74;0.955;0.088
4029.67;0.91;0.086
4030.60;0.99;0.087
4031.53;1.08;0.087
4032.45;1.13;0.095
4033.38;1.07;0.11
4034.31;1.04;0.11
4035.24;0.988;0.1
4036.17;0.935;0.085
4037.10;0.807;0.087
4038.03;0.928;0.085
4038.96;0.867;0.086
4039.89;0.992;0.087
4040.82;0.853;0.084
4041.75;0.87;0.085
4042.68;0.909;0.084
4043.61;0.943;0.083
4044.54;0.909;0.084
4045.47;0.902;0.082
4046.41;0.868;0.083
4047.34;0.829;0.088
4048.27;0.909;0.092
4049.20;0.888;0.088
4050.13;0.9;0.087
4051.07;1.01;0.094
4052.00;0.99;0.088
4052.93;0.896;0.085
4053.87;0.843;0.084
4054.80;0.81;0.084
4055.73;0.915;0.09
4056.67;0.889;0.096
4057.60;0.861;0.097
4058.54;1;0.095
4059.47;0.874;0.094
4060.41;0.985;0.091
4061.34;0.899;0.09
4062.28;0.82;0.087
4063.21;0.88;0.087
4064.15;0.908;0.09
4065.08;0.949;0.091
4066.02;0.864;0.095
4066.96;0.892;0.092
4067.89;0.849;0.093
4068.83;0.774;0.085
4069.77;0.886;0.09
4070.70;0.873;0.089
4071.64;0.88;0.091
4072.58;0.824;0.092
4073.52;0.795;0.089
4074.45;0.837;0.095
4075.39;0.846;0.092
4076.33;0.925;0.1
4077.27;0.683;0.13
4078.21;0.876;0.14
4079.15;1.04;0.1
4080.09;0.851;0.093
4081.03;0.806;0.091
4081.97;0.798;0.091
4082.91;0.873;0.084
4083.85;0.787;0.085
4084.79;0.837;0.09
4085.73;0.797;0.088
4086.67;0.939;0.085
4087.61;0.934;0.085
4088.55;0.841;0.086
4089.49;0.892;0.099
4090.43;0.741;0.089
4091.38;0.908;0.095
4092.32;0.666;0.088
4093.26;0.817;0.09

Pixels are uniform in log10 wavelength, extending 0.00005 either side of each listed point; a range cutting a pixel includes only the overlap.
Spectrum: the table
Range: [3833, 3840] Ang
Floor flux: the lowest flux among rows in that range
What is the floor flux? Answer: 0.326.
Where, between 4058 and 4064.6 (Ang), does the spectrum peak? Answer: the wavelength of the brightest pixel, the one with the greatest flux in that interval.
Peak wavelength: 4058.54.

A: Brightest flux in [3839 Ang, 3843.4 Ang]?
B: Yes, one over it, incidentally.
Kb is 1.64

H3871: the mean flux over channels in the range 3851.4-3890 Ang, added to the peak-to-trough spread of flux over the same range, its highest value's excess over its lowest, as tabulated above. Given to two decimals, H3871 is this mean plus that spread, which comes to 1.18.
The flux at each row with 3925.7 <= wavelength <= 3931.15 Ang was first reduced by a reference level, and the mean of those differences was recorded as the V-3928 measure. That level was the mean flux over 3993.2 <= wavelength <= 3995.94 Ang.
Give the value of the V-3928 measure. -0.23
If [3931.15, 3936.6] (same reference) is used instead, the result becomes -0.28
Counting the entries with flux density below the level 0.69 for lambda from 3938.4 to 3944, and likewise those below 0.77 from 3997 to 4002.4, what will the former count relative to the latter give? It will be 2.0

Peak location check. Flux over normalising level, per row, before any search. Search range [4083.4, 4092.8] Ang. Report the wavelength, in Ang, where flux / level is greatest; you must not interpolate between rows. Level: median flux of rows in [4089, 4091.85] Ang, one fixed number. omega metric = 4086.67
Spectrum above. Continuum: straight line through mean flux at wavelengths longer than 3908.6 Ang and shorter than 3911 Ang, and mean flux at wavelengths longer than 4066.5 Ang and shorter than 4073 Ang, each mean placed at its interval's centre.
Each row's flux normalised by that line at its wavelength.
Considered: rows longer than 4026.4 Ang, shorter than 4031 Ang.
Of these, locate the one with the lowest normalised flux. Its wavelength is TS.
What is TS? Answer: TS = 4029.67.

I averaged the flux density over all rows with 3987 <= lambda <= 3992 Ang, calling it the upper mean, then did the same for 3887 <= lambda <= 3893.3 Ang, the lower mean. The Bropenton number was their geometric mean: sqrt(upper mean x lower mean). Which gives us 0.70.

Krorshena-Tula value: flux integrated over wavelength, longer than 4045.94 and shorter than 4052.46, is 6.0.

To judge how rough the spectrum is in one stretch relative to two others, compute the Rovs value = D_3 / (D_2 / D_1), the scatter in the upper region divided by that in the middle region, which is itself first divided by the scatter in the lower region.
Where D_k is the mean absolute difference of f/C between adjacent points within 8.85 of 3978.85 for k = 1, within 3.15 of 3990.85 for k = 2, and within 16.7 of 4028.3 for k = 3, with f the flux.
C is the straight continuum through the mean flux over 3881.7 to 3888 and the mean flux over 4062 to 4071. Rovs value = 0.109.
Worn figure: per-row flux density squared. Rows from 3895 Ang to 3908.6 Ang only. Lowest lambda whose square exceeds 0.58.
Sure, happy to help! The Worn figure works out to 3901.84 Ang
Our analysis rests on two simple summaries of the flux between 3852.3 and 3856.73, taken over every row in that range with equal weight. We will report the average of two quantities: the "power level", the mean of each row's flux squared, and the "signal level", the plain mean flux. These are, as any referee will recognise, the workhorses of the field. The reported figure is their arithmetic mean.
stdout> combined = 0.62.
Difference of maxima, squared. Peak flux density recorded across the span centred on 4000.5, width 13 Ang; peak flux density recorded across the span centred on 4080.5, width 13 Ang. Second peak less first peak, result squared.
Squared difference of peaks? 0.014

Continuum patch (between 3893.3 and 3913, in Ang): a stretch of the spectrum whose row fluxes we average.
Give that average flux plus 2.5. 3.25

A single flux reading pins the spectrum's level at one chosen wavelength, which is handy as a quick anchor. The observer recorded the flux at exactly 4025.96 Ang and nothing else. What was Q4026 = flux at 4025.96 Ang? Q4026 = 1.07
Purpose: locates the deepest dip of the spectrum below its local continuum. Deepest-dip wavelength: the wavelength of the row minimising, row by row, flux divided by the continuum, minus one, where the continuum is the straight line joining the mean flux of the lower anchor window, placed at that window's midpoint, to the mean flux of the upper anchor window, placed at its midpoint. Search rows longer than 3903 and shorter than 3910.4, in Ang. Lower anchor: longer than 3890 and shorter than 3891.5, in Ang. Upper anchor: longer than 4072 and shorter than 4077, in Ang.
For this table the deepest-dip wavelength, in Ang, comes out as 3906.33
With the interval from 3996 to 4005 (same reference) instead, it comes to 3998.25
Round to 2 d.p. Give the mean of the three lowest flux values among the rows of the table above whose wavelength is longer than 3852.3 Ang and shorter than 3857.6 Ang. 0.68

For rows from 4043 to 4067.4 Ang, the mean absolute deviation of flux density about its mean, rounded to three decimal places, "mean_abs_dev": 0.039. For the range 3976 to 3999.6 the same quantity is 0.087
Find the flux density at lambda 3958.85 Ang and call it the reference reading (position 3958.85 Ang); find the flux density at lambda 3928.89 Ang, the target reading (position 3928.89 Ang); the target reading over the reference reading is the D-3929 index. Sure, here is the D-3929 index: 1.1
